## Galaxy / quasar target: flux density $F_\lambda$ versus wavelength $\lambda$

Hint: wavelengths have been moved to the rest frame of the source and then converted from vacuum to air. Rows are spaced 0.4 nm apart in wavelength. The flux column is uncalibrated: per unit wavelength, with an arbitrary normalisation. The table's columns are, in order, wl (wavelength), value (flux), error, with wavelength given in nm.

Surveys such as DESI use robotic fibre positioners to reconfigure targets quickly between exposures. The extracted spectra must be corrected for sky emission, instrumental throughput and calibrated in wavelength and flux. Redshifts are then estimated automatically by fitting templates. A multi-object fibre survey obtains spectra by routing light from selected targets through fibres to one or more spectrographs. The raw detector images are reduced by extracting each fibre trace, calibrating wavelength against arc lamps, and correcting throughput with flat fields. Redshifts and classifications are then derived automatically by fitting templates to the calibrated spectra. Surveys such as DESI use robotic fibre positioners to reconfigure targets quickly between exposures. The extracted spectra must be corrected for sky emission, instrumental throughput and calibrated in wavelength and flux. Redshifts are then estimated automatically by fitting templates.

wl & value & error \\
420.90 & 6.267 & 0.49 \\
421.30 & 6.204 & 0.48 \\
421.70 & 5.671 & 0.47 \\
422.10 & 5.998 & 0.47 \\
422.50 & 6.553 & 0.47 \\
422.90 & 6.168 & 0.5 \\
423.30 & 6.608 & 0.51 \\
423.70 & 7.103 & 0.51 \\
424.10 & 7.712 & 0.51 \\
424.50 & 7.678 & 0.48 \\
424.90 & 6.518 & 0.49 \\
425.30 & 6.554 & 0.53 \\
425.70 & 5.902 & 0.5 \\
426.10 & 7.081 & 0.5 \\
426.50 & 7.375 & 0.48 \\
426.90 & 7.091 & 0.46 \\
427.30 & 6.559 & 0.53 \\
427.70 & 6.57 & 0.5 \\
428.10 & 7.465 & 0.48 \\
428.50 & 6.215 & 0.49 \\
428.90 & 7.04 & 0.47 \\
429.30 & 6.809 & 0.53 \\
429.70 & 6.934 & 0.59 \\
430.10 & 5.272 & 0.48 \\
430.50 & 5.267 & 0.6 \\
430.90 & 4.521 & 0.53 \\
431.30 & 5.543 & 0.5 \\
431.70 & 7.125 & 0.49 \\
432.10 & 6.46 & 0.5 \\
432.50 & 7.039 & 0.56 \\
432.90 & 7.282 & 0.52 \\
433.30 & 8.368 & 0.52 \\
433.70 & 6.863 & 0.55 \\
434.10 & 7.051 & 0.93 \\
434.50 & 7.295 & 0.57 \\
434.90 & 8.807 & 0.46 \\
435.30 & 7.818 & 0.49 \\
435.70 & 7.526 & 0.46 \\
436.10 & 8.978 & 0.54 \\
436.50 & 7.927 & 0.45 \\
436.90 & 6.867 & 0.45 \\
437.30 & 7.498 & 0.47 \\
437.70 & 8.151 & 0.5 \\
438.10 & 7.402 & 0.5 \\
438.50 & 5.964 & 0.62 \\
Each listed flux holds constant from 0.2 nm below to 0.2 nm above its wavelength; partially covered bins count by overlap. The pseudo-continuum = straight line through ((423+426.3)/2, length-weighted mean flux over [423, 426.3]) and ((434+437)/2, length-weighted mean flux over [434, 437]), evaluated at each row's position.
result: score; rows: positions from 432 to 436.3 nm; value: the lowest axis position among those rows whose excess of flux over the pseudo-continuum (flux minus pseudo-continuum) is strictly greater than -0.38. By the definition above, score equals 432.90 nm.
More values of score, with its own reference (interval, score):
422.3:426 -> 422.50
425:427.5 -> 425.30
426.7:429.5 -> 426.90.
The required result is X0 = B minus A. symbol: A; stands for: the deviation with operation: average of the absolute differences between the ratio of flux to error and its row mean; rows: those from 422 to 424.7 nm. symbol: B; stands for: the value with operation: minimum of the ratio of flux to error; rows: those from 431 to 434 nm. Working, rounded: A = 1.0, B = 11.1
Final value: 10.1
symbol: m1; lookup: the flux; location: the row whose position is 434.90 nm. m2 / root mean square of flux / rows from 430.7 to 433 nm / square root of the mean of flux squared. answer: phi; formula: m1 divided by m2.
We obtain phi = 1.37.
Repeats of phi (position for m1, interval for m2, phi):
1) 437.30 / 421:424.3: 1.15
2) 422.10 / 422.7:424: 0.90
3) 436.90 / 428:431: 1.10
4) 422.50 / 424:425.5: 0.92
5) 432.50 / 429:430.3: 1.10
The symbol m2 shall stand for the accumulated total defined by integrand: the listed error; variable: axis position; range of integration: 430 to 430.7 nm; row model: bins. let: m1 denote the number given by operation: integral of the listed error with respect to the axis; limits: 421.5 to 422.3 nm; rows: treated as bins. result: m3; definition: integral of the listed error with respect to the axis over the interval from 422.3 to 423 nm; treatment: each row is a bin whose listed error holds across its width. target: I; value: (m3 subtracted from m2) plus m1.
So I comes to 0.42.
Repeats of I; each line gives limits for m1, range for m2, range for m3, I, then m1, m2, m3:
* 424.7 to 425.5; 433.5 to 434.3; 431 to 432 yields 0.50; 0.41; 0.59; 0.50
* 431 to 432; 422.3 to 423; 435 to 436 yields 0.36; 0.50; 0.34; 0.48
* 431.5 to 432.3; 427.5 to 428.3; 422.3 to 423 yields 0.45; 0.40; 0.39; 0.34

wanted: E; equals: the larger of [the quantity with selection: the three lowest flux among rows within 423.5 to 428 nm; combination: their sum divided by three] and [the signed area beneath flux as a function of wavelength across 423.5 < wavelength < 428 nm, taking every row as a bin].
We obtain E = 31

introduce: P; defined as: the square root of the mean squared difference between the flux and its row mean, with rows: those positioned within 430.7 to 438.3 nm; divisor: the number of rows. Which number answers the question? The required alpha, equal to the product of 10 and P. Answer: 10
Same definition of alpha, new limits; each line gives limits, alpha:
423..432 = 8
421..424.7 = 7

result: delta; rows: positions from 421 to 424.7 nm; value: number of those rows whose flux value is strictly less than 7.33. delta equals 7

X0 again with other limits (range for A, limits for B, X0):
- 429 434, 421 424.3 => 10.4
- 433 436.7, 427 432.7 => 5.9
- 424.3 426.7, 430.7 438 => 6.2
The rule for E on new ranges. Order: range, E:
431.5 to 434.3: 20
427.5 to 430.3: 19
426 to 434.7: 58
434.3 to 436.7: 19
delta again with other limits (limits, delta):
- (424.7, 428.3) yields 7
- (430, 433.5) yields 8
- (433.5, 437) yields 4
